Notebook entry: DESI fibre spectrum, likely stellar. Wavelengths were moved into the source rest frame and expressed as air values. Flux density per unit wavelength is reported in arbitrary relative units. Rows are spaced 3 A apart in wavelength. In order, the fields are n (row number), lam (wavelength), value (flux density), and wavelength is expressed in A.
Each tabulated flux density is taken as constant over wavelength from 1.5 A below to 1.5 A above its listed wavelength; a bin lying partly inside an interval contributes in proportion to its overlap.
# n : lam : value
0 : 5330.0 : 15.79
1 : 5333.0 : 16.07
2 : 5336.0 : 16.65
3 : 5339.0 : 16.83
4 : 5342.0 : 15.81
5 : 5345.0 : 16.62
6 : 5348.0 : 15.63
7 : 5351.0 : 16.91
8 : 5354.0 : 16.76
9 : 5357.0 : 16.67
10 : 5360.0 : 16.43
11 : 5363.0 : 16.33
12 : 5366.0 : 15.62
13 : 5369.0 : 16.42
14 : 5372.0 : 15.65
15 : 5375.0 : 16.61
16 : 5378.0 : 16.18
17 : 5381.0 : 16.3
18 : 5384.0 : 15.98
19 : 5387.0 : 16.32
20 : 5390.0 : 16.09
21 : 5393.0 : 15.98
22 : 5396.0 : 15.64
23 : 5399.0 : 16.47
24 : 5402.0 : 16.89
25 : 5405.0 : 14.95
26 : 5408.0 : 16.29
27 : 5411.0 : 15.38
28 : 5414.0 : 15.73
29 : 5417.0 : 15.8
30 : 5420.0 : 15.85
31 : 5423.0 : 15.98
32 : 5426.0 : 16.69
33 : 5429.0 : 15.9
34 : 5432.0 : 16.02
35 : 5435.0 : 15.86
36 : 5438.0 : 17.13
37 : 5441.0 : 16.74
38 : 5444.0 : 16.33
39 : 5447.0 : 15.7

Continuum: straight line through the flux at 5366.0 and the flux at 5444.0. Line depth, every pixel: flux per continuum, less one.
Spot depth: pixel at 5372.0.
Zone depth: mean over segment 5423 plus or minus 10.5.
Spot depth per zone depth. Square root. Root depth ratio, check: 0.4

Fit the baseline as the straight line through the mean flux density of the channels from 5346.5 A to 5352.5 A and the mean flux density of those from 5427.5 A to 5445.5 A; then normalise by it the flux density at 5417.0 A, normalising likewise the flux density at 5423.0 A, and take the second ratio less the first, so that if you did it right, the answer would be 0.011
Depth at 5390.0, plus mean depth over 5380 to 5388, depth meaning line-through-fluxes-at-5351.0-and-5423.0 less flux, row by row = 0.6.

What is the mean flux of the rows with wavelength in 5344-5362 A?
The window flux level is 16.50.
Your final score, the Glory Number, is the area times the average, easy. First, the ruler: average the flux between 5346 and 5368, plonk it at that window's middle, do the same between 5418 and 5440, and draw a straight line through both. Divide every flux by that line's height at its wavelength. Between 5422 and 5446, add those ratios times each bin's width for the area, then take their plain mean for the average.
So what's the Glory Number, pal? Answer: 24.4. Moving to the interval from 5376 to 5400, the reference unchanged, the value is 23.5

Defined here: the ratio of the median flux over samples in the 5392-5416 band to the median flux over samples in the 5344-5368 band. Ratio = 0.96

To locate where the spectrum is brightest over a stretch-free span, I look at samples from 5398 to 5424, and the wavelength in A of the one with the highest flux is 5402.0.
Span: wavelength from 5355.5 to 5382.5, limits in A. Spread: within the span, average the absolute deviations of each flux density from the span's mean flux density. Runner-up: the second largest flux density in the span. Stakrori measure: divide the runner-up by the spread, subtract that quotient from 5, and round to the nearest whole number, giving -53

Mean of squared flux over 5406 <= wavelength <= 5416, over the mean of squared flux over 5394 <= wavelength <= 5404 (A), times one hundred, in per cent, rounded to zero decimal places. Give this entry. 94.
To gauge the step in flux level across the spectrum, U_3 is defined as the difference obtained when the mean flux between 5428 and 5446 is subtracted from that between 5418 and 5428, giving -0.2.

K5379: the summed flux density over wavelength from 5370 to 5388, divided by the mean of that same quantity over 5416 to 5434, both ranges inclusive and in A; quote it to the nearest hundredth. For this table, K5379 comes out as 6.05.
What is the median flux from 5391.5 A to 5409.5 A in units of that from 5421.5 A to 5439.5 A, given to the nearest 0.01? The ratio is 1.01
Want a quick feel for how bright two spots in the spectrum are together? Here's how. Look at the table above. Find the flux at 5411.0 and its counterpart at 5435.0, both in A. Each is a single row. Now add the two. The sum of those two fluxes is 31.2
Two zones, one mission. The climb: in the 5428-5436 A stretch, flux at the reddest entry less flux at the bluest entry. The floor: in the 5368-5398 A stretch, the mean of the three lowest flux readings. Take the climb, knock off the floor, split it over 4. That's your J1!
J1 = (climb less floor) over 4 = -3.95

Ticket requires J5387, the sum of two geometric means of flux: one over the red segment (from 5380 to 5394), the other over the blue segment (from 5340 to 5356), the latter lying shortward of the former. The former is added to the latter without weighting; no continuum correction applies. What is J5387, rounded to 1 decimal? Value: 32.5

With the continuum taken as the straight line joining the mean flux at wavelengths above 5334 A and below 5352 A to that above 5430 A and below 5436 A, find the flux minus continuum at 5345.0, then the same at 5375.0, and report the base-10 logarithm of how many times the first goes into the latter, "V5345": 0.2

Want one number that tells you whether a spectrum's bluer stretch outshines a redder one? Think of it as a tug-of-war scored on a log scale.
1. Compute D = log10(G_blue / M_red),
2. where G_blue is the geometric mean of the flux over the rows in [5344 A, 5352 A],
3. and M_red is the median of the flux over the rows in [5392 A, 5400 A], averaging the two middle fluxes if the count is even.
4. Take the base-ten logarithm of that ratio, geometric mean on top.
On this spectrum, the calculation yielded 0.011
